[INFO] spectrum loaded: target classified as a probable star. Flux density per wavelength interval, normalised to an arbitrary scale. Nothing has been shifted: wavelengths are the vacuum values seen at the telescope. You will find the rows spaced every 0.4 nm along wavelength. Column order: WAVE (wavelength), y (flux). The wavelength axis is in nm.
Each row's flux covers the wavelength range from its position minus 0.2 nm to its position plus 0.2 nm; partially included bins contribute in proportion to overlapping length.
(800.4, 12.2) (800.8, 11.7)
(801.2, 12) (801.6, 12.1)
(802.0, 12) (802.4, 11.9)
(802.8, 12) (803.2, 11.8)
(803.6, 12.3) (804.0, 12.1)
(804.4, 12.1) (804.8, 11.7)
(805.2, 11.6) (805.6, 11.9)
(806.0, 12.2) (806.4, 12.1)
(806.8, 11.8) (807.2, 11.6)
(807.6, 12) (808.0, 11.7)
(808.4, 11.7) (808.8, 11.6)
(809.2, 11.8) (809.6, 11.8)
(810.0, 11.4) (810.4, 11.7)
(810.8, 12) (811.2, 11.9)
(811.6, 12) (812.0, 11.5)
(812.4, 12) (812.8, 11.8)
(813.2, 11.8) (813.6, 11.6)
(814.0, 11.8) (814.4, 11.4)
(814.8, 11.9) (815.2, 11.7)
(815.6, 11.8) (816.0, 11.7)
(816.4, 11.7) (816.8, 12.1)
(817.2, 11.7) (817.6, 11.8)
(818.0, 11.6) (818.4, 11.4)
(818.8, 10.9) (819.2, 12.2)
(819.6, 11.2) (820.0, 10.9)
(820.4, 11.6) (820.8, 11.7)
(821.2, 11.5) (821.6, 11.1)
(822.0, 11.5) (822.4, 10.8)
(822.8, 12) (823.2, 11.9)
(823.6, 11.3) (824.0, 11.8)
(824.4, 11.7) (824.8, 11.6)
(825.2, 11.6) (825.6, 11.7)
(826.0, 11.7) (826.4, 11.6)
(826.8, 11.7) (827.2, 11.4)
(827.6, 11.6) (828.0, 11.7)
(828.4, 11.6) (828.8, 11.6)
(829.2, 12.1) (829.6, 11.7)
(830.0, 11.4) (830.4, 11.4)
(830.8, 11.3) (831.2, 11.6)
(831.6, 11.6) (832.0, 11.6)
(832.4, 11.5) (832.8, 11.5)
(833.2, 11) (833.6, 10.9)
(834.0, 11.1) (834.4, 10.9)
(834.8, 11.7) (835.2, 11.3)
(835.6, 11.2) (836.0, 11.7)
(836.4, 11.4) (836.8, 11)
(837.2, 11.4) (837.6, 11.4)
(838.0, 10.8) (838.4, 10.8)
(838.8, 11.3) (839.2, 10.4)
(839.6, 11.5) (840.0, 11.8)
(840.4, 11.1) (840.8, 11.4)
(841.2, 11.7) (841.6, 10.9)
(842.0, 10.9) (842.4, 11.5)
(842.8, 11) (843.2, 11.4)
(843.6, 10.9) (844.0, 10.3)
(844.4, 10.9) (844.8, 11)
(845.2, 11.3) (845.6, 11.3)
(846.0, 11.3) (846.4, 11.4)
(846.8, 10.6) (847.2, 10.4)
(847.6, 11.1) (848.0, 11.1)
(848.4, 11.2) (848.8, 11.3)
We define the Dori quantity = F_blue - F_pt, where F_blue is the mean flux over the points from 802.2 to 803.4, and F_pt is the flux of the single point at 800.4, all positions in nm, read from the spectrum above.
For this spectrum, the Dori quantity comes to -0.30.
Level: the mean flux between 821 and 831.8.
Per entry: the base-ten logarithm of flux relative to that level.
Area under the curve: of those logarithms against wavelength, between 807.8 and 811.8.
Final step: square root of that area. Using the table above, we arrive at 0.17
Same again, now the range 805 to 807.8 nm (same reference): 0.18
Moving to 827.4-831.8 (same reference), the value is 0.06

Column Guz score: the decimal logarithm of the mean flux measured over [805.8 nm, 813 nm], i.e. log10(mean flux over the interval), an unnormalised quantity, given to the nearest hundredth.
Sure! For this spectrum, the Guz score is 1.07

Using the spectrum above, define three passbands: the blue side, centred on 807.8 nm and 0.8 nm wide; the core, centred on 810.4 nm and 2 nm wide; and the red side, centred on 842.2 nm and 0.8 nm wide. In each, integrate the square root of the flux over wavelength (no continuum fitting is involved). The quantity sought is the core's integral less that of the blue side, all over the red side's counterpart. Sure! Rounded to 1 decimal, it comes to 1.5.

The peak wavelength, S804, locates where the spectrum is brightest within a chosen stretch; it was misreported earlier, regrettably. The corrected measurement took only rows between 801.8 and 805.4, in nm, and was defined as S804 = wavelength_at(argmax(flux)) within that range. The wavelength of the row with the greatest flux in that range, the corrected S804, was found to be 803.6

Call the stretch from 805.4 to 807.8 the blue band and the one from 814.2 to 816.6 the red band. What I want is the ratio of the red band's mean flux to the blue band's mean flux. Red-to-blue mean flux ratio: 0.98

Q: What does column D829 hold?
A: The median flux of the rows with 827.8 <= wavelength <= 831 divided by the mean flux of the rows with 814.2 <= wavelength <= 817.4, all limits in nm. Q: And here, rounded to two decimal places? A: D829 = 0.99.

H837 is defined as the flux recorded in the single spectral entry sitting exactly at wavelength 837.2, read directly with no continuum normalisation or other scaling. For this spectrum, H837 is 11.4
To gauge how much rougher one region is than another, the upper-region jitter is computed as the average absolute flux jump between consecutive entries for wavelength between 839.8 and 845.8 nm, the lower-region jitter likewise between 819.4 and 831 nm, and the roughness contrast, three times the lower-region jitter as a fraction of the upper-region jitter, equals 2.0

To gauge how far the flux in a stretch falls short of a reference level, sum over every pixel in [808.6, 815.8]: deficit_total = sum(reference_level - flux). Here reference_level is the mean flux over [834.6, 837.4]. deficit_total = -7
